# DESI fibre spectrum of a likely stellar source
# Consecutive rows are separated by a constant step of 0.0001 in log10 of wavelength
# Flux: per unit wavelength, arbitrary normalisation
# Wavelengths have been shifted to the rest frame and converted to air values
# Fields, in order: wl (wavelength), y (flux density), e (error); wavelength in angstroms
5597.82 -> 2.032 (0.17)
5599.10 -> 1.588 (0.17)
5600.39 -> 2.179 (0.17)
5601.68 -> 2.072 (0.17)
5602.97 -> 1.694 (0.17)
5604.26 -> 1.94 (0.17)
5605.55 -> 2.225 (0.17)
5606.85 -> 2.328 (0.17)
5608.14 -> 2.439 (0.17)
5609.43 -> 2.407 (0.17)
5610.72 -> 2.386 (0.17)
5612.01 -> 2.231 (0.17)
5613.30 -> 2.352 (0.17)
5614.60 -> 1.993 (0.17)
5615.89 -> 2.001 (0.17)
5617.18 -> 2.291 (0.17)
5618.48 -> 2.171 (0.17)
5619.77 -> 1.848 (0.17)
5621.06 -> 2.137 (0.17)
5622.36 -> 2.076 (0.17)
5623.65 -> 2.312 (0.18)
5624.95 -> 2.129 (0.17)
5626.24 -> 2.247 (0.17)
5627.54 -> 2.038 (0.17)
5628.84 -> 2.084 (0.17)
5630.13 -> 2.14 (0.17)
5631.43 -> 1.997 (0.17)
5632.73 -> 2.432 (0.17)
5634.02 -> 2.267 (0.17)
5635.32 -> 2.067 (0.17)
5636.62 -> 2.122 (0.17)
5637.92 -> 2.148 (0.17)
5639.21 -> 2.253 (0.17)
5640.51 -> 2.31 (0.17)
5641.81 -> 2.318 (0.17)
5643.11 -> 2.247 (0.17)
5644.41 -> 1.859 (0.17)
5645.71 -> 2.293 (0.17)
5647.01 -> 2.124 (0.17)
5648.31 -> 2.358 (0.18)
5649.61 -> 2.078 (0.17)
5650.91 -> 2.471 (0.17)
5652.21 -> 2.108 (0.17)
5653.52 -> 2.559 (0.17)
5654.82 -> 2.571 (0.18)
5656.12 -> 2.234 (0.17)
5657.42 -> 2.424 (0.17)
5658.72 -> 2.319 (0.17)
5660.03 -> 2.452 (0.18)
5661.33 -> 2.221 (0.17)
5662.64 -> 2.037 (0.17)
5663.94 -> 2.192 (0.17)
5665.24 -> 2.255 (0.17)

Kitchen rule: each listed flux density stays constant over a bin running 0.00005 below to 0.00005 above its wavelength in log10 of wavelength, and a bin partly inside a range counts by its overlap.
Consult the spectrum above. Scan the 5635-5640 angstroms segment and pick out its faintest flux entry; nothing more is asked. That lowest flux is 2.067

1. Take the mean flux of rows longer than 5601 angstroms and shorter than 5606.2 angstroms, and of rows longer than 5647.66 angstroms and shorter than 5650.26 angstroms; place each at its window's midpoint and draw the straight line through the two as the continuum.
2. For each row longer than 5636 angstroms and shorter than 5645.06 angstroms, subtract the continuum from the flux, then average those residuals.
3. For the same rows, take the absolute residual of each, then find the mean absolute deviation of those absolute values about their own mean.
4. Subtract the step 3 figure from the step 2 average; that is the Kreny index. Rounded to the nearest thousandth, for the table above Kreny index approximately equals -0.071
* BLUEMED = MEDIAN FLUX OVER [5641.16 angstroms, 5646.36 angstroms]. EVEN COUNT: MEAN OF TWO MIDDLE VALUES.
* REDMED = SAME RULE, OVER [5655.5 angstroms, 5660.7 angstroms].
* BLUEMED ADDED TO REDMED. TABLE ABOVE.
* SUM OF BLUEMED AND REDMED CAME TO 4.64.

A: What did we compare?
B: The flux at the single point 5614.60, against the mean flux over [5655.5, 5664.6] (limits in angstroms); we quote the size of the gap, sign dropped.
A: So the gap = 0.28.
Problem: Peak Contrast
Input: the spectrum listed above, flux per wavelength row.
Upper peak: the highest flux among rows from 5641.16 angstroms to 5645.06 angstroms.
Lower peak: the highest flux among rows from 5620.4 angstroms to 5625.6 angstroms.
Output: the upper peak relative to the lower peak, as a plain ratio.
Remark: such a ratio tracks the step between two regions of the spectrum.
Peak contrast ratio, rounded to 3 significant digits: 1.00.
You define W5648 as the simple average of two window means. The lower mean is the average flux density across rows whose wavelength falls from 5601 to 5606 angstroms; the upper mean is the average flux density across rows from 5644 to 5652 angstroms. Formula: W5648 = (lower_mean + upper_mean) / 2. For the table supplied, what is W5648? 2.09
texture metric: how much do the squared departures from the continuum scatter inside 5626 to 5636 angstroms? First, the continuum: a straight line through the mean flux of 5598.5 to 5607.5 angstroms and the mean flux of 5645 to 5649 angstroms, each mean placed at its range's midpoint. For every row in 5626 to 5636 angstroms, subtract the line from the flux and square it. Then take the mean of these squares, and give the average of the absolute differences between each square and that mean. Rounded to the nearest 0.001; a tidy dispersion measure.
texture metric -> 0.015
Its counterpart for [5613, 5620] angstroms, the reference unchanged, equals 0.029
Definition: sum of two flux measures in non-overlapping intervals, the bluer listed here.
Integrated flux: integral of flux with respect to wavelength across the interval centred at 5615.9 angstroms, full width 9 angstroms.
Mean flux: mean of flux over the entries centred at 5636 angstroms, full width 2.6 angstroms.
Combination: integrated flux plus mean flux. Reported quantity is 21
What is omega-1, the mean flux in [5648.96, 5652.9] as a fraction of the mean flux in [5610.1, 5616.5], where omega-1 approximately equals 1.01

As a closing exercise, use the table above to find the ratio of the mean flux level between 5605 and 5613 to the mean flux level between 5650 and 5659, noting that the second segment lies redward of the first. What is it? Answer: 0.98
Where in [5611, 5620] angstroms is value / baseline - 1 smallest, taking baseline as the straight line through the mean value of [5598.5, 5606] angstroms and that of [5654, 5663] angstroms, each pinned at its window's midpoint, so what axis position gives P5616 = 5619.77 angstroms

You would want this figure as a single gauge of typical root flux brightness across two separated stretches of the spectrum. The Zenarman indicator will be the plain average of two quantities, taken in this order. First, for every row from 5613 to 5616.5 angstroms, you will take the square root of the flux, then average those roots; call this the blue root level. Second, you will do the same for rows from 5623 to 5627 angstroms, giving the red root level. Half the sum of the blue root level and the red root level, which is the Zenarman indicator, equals 1.47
